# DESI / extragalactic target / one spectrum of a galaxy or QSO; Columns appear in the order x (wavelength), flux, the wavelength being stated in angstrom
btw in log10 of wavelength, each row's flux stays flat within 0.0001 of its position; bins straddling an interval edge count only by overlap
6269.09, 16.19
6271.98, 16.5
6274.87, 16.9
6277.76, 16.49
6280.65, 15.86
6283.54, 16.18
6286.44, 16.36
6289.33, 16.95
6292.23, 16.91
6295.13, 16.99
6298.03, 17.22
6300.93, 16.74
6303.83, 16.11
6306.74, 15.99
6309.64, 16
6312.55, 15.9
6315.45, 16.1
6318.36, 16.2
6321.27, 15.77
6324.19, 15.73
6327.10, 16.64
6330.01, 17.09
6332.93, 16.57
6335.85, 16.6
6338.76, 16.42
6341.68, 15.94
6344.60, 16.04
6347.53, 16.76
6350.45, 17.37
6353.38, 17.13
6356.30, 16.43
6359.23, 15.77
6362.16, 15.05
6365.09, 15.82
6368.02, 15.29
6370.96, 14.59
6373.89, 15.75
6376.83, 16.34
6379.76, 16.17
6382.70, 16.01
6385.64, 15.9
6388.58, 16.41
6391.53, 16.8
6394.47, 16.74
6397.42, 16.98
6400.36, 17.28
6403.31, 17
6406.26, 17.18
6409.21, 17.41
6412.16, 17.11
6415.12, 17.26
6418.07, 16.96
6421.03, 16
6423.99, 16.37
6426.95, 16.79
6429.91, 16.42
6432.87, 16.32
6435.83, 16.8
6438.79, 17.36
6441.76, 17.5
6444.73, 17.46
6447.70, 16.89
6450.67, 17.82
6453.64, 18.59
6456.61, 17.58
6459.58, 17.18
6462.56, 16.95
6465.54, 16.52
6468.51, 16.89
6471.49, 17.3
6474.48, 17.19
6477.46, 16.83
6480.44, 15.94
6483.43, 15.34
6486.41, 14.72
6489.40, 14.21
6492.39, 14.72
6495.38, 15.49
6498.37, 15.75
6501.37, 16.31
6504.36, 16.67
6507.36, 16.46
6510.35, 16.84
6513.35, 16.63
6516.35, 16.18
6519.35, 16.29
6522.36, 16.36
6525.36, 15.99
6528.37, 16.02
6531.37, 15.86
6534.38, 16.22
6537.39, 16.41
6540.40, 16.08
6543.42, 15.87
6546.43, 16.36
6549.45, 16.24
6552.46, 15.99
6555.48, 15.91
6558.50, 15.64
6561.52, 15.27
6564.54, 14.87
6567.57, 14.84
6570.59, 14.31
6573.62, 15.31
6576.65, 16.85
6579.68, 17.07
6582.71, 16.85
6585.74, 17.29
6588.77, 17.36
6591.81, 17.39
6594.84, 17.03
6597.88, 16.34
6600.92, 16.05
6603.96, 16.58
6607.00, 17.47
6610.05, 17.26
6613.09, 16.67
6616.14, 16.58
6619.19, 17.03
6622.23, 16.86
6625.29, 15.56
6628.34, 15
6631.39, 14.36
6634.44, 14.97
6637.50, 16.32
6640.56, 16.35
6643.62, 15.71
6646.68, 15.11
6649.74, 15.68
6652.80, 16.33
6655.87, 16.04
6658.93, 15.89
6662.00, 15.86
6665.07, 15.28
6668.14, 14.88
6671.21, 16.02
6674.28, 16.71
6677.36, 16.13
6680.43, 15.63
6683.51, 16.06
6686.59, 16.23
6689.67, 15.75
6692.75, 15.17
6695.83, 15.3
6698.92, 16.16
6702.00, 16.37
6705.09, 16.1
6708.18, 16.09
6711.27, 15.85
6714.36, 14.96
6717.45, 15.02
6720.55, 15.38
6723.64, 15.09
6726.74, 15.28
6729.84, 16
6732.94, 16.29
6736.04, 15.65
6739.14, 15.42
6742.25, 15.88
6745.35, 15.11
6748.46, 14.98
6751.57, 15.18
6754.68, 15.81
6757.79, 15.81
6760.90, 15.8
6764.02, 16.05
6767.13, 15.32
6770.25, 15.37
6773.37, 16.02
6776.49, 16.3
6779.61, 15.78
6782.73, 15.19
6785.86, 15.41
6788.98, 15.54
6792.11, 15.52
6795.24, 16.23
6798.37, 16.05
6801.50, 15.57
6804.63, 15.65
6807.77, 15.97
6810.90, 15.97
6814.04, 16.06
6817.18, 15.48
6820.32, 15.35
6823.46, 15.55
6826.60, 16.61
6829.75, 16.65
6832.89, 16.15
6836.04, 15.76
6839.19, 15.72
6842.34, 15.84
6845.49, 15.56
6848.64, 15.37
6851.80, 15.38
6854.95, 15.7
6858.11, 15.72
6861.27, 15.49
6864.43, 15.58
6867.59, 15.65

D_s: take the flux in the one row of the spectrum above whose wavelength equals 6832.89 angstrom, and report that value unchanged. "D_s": 16.15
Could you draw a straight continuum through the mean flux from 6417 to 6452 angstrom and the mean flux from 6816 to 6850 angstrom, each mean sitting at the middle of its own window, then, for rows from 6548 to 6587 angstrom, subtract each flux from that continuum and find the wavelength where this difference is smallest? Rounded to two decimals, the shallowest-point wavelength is 6585.74 angstrom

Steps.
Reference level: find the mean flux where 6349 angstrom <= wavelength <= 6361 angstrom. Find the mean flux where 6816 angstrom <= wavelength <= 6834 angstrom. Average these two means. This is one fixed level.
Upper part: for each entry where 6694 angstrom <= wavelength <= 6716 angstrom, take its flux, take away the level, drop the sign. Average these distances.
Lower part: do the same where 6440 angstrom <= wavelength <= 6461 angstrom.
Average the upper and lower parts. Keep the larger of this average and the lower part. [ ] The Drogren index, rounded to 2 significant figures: 1.3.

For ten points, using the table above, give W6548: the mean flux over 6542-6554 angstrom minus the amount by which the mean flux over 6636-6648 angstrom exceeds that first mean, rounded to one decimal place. 16.4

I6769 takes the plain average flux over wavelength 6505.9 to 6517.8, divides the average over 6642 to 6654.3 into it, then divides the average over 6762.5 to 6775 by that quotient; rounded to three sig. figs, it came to 14.9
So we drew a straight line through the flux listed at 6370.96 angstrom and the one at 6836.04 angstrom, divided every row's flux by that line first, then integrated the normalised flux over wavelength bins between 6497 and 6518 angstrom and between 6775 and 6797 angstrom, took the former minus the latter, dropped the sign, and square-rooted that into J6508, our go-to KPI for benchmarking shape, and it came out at 1.0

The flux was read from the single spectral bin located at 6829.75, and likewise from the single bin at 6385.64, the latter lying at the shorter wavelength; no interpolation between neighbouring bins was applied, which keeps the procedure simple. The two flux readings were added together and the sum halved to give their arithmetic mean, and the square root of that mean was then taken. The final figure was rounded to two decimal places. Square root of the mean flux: 4.03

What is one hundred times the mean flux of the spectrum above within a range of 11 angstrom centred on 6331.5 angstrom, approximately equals 1673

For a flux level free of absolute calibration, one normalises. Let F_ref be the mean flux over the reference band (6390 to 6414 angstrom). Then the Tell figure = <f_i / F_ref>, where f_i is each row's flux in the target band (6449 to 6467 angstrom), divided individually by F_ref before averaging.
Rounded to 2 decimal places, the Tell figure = 1.02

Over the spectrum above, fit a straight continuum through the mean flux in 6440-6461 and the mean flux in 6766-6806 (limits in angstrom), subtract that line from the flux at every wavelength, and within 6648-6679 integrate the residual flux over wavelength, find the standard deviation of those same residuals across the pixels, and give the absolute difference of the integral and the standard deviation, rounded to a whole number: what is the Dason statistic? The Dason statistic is 16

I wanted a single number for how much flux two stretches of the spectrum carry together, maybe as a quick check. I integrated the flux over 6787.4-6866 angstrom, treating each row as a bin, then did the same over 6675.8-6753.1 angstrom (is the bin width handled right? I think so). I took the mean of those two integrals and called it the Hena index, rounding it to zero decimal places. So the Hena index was 1225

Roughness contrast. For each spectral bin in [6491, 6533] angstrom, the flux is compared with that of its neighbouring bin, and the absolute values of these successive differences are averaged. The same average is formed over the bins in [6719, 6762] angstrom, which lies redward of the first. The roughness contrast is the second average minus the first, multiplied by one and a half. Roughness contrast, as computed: 0.07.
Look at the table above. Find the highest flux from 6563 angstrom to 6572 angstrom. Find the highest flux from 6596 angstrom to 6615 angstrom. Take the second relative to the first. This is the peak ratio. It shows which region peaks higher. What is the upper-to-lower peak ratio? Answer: 1.17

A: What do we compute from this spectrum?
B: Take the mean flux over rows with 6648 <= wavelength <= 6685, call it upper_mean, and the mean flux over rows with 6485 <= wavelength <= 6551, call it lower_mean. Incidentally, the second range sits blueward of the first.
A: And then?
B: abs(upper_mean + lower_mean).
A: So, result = 31.9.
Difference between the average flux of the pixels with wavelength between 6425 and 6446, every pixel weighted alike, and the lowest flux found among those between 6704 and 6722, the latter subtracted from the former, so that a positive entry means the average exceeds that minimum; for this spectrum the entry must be 2.0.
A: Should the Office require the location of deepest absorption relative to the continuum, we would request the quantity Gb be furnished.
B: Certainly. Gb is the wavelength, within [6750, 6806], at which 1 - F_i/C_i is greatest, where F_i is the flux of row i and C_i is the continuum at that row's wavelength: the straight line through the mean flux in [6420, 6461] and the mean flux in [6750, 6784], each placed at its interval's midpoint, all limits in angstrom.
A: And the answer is 6751.57 angstrom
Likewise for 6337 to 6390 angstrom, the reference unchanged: 6370.96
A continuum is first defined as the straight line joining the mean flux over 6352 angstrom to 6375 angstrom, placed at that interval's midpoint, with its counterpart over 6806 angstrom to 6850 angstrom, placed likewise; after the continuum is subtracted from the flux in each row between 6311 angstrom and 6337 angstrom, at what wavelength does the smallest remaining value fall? 6324.19 angstrom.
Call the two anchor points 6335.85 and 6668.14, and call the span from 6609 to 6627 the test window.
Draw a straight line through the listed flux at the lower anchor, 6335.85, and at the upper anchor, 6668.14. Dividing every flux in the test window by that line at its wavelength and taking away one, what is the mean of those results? 0.10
